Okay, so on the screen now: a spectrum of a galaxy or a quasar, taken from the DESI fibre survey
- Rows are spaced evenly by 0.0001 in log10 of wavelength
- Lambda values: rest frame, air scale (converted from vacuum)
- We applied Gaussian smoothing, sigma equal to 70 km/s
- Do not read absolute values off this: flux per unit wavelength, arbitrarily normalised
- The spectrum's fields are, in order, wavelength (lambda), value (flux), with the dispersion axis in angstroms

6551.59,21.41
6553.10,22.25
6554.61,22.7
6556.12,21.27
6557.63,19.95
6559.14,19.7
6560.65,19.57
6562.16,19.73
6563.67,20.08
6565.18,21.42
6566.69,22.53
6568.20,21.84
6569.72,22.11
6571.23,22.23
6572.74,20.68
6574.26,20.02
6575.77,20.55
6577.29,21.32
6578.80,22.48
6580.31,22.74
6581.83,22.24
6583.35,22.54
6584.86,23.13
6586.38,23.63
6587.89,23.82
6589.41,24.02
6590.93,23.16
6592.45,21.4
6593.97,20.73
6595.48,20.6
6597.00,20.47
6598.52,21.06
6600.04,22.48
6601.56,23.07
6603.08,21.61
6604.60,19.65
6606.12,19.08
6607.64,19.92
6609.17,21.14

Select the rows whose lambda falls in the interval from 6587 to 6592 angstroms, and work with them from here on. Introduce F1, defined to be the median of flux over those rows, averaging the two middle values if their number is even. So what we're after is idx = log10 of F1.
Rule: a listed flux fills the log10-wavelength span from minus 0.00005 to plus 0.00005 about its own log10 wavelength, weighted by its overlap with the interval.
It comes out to 1.38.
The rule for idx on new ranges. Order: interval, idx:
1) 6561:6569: 1.33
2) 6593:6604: 1.32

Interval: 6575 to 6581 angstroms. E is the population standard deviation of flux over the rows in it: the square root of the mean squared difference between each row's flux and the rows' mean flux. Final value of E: 0.89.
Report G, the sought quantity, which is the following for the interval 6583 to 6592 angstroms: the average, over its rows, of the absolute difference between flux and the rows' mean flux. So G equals 0.44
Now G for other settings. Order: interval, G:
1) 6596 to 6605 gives 1.00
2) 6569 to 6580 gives 0.80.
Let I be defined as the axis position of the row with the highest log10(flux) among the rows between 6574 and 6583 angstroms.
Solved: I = 6580.31 angstroms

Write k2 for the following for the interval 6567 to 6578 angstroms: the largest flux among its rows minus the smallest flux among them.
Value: 2.2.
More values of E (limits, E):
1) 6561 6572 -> 1.01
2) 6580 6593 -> 0.79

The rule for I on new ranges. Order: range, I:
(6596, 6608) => 6601.56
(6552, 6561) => 6554.61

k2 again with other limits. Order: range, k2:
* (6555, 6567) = 3.0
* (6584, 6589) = 0.7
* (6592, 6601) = 2.0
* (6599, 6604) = 1.5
